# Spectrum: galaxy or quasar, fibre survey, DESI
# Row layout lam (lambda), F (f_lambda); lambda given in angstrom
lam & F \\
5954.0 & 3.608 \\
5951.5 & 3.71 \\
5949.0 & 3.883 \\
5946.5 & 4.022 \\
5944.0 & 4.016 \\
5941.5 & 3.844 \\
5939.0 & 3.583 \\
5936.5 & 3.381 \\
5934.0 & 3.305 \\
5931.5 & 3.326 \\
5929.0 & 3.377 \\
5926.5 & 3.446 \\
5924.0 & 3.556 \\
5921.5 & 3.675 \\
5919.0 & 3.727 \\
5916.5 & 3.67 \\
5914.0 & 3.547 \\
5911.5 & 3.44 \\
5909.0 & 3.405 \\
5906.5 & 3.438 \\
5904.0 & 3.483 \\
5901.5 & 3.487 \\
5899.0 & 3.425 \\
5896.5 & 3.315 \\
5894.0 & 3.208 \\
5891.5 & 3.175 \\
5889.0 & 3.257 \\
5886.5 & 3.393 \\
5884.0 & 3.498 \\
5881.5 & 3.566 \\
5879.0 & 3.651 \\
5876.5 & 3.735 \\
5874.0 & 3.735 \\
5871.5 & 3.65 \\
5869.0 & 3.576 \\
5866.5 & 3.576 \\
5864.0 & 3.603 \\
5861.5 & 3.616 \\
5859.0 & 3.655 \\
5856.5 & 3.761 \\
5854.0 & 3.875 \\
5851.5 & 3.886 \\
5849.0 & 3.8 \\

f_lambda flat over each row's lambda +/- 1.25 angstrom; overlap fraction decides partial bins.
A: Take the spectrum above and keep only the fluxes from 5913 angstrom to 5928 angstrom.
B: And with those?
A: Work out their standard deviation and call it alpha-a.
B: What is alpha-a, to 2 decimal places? 0.10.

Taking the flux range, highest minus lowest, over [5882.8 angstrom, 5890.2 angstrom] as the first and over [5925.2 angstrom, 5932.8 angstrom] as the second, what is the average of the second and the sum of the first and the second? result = 0.24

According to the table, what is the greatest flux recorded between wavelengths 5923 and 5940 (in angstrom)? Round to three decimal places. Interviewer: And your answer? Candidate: 3.583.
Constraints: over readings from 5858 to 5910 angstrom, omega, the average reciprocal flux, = 0.287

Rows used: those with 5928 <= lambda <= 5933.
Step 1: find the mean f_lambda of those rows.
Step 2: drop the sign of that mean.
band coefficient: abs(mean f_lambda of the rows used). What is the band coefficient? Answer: 3.35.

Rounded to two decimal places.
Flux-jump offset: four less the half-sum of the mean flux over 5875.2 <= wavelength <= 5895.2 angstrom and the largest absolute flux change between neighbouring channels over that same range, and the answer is 2.21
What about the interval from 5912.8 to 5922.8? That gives 2.11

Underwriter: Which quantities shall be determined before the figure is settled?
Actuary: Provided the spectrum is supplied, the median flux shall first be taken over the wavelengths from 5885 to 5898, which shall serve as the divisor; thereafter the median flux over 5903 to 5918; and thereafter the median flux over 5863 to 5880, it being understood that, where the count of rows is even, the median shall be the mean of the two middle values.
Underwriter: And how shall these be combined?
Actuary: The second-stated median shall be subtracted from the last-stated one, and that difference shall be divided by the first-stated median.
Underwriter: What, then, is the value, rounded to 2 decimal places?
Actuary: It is 0.06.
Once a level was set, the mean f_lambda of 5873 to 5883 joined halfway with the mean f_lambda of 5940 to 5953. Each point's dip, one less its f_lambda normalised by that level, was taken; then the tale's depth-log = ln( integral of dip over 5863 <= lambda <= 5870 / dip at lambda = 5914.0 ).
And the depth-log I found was 1.8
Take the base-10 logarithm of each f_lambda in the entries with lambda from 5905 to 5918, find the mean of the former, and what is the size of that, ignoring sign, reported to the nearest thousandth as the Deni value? 0.544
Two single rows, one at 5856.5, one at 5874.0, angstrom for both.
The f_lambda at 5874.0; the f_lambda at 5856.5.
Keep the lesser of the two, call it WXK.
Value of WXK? 3.7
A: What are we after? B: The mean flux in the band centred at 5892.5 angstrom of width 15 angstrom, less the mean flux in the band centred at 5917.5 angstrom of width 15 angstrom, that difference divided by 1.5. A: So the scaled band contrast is -0.20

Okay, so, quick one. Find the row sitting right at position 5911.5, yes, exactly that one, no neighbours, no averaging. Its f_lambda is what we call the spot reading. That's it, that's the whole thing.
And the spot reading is 3.44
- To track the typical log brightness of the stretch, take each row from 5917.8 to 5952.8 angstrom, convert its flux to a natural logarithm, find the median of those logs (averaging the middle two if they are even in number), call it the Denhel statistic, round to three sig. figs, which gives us 1.29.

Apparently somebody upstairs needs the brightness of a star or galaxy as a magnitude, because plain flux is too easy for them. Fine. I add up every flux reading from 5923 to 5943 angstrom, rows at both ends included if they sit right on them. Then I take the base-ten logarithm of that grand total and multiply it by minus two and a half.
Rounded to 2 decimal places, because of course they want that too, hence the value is -3.61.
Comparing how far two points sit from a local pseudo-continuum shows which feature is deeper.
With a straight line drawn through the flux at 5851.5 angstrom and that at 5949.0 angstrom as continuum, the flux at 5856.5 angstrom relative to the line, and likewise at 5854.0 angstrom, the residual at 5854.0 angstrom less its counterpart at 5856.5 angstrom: 0.11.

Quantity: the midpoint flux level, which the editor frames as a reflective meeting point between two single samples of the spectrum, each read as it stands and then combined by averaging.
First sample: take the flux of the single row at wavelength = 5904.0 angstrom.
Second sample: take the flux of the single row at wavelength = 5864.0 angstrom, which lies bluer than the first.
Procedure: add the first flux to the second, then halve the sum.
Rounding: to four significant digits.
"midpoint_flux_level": 3.543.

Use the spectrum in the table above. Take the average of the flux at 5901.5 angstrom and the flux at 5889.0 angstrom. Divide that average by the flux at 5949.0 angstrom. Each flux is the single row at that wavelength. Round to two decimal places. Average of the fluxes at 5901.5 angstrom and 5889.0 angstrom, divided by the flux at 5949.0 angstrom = 0.87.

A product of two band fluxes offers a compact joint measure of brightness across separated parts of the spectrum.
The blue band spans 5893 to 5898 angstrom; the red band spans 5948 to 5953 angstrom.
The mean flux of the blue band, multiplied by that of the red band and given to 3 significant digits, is 12.4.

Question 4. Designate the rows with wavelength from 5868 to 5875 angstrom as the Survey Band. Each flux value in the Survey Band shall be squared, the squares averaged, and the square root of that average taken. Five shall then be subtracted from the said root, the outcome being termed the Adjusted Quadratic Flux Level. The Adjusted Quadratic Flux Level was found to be -1.35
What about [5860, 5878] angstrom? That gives -1.36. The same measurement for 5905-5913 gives -1.57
